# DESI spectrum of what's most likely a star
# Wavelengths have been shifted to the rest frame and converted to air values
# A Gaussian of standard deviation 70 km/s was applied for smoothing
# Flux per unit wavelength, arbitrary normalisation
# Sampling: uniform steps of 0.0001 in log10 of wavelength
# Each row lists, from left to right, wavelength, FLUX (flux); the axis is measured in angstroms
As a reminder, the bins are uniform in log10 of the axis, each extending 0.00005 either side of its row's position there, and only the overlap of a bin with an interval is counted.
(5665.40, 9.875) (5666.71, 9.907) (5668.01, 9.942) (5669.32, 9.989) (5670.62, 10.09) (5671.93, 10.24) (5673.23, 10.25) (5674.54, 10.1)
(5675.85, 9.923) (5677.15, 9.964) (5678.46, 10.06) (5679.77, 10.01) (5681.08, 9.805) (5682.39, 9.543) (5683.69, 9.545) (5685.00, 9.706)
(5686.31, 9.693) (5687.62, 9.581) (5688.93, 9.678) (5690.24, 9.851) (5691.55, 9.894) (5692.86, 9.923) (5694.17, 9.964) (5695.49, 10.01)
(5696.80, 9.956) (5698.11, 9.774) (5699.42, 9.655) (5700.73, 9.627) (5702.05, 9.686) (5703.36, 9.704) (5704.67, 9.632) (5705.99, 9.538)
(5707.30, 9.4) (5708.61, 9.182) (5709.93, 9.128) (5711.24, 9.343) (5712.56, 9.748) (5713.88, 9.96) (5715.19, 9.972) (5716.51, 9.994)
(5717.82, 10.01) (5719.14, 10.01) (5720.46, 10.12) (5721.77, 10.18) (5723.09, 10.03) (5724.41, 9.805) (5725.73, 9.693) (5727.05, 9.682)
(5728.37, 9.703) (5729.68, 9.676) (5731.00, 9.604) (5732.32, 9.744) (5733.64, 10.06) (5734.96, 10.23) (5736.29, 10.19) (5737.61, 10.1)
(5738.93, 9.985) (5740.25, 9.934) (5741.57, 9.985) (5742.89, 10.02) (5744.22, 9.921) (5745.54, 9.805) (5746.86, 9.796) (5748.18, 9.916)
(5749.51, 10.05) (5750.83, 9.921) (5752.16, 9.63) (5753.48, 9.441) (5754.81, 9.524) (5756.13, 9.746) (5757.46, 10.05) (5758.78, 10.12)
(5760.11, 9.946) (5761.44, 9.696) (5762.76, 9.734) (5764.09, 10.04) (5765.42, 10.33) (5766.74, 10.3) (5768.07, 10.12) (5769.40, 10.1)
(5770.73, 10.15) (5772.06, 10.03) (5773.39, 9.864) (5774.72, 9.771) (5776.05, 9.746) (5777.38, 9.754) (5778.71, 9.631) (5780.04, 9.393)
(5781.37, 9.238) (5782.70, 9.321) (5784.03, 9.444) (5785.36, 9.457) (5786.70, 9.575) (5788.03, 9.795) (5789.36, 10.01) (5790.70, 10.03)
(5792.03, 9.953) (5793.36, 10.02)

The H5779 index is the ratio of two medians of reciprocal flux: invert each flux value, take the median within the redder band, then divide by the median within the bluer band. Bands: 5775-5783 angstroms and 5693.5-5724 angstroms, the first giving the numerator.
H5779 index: 1.028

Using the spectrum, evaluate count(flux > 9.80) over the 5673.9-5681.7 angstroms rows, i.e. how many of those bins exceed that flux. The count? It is 6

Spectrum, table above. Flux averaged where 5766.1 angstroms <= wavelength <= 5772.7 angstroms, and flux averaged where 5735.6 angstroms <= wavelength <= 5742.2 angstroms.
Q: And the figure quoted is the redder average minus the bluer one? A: 0.10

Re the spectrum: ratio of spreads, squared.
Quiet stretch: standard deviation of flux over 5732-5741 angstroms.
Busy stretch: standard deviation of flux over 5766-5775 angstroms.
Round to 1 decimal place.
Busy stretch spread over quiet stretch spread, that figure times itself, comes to 1.2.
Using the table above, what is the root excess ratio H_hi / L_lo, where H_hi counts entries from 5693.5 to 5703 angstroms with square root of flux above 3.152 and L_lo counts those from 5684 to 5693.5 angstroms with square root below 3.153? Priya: 0.4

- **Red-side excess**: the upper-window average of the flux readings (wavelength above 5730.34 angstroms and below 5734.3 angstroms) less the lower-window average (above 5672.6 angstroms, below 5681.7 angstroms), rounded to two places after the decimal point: -0.21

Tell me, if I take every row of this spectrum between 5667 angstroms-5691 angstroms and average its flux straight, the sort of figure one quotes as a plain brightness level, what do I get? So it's 9.89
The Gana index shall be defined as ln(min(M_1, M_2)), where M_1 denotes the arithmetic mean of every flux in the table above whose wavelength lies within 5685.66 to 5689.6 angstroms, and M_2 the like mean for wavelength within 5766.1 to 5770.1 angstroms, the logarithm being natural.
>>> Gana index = 2.27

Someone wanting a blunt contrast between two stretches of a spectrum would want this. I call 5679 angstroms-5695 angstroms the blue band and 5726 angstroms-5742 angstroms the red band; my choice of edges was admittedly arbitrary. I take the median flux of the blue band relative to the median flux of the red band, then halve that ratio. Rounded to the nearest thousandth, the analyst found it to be 0.490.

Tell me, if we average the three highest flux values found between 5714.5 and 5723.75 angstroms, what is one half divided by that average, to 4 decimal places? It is 0.0495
